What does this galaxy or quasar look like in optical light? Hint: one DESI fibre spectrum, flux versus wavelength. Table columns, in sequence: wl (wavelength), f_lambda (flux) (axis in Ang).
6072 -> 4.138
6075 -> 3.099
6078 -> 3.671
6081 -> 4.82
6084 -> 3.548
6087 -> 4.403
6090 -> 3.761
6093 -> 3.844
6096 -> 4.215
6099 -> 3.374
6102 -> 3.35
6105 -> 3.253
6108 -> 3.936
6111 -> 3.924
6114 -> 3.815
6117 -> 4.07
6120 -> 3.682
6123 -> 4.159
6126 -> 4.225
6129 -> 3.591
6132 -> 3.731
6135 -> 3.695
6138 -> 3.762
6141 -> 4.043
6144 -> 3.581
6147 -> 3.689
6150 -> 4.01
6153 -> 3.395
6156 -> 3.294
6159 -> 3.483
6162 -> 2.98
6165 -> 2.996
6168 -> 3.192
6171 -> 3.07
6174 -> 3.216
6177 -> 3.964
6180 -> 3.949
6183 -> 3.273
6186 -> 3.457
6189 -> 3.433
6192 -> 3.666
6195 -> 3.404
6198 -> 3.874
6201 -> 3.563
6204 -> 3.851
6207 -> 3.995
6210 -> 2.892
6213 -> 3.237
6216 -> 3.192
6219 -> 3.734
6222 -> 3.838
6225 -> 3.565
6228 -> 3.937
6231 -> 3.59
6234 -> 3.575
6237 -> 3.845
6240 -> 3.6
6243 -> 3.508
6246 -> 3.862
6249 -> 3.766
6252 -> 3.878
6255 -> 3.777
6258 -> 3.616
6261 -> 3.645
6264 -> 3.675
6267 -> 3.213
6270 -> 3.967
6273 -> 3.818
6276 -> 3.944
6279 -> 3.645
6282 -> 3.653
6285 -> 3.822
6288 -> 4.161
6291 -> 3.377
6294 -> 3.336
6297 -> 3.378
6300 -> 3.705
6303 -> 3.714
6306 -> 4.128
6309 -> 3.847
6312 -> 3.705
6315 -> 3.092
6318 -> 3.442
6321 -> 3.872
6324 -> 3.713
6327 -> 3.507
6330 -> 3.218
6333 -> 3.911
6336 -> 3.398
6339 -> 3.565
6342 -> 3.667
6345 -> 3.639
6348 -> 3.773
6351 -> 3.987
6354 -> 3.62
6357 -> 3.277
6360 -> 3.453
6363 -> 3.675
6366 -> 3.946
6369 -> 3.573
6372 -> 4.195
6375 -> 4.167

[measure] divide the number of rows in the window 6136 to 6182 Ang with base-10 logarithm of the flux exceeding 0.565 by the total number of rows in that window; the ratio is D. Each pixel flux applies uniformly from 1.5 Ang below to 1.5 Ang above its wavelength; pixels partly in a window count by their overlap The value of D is 0.40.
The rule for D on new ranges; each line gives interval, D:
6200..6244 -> 0.40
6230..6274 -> 0.53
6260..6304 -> 0.53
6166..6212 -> 0.33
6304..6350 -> 0.47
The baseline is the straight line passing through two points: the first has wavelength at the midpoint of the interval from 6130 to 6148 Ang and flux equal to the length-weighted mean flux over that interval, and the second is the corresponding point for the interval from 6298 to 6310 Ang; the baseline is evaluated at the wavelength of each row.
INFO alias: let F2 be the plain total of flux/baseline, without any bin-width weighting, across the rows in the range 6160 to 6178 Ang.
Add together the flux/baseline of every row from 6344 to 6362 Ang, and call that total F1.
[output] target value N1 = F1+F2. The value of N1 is 10.8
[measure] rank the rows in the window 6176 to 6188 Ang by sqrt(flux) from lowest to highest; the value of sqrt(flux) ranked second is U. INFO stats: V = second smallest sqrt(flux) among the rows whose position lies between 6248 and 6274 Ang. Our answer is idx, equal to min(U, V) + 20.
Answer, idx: 21.9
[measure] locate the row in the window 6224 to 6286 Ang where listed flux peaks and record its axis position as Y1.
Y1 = 6270 Ang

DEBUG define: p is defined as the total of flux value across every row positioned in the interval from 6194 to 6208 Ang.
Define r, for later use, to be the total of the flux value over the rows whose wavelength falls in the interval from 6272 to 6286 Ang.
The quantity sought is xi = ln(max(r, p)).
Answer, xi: 2.938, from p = 18.7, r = 18.88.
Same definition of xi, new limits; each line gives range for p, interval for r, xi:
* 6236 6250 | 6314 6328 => 2.922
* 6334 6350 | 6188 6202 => 2.893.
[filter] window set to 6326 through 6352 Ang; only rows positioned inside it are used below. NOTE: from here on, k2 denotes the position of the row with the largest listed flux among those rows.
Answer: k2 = 6351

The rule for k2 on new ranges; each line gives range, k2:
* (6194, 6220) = 6207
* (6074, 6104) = 6081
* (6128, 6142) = 6141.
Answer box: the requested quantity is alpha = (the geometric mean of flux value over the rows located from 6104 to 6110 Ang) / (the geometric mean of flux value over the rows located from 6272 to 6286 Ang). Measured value 0.948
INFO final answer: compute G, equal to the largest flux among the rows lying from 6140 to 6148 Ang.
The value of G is 4.043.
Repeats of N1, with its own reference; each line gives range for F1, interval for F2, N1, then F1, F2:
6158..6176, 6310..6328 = 10.6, 5.0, 5.6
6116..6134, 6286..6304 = 11.9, 6.3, 5.7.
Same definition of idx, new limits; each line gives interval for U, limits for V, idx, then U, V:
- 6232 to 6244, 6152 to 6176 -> 21.7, 1.89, 1.73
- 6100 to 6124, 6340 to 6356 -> 21.8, 1.83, 1.91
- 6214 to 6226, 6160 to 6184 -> 21.7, 1.89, 1.73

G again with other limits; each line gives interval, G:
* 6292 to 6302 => 3.705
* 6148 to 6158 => 4.01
